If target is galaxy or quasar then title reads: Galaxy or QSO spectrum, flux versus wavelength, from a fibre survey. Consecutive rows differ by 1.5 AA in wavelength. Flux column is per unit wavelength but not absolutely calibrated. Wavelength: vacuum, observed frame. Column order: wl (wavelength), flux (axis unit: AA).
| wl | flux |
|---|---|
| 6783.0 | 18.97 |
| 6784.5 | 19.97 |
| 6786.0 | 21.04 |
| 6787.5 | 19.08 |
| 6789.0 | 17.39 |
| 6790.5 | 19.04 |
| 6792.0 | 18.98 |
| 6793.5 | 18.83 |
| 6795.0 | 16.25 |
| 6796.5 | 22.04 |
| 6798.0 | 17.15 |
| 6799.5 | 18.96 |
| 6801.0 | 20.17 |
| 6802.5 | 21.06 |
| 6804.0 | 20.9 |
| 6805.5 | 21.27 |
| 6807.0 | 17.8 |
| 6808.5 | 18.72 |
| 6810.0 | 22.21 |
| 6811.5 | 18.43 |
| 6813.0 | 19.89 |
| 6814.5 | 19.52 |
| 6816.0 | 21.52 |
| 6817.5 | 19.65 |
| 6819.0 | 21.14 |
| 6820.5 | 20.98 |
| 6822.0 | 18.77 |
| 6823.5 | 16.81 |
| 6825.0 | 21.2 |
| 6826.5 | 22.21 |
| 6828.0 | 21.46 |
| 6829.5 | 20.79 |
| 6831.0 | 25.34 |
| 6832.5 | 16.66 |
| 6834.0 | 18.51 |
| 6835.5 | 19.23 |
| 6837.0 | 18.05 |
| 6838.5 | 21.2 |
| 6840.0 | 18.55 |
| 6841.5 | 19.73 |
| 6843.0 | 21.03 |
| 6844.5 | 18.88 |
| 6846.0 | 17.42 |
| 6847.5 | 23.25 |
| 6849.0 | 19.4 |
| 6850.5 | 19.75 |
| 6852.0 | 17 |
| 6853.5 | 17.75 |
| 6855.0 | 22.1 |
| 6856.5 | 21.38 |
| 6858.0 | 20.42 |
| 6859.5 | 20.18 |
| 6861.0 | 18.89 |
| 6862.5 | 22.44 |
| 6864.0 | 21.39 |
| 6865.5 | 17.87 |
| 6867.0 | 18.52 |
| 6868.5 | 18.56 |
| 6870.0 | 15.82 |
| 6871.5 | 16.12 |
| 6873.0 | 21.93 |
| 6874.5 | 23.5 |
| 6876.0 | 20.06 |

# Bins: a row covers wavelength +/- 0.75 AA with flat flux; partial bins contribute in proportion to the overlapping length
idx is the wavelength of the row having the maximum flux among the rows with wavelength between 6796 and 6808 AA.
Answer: 6796.5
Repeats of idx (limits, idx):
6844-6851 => 6847.5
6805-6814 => 6810.0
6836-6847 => 6838.5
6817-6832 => 6831.0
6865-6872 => 6868.5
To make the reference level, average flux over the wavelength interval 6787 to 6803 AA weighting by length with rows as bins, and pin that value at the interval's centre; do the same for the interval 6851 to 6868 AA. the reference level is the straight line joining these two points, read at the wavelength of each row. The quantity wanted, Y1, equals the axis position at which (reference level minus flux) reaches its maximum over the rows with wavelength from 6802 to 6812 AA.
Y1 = 6807.0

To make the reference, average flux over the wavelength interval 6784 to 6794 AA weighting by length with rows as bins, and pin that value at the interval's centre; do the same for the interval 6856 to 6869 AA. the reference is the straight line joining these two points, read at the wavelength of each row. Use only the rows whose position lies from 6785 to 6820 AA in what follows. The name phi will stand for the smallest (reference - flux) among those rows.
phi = -2.81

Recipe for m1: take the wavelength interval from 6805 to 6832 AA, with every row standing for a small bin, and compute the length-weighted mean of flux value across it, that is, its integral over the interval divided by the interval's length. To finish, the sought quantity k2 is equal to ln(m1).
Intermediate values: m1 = 20.39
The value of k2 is 3.01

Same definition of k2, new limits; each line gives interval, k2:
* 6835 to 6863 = 2.99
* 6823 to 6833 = 3.04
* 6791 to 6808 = 2.96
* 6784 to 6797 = 2.95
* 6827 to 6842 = 3.00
